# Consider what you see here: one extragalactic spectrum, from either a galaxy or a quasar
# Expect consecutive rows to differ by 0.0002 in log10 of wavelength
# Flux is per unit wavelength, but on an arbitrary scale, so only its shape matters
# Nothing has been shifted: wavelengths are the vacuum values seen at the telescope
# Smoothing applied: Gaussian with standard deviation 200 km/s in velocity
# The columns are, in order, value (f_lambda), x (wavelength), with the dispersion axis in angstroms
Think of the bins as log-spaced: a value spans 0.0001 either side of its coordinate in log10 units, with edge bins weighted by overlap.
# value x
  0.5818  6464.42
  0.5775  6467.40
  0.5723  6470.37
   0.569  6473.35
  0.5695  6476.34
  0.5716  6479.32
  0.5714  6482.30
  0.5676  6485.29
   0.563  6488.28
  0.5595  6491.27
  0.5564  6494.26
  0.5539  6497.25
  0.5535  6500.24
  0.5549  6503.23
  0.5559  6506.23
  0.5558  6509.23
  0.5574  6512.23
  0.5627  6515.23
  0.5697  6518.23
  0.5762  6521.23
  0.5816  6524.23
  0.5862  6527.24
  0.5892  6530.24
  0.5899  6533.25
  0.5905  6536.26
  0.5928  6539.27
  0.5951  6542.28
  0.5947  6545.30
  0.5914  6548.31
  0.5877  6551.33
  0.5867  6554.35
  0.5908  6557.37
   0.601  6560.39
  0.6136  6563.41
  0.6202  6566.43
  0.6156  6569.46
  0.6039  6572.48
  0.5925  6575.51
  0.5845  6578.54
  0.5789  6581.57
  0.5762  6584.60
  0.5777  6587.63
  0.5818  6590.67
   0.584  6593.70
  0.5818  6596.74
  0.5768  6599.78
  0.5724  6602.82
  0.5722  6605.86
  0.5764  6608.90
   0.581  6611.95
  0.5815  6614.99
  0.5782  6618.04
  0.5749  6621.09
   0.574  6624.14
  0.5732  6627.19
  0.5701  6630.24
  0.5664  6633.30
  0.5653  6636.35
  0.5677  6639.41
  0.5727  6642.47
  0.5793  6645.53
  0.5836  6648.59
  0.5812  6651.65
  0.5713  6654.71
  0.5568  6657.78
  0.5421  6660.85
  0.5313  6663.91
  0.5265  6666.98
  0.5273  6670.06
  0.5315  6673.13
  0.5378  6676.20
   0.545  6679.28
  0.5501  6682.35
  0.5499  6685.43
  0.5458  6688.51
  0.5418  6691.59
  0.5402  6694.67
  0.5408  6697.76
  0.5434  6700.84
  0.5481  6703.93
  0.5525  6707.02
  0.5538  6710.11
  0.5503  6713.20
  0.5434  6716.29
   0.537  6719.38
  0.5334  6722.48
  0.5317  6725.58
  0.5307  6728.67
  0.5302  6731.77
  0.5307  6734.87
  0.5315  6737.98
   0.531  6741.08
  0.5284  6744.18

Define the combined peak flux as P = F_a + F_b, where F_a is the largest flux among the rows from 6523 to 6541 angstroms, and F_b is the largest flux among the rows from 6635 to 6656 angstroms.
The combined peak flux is 1.18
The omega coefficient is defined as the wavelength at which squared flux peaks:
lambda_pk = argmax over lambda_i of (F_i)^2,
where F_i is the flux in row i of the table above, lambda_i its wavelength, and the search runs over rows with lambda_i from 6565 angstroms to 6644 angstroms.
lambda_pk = 6566.43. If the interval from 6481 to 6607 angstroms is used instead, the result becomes 6566.43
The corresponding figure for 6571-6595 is 6572.48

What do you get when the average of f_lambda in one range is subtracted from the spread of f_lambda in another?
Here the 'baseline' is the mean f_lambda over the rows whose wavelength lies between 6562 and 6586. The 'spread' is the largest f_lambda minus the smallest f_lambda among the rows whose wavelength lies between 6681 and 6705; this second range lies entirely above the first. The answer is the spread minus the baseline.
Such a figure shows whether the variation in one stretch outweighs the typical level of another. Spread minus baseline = -0.588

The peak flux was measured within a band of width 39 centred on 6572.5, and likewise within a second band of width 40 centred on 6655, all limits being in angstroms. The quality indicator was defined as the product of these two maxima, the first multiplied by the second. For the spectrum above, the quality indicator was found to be 0.36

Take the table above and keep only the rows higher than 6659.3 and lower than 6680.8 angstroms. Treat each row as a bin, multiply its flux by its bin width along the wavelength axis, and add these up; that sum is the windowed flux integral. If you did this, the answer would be 11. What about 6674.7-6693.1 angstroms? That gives 10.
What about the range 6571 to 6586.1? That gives 9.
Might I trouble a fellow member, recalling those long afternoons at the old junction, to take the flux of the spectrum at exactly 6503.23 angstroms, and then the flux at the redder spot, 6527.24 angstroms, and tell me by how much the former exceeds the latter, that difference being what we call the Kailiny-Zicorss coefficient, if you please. -0.031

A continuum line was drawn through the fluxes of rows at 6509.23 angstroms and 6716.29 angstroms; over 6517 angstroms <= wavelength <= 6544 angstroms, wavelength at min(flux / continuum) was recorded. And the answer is 6518.23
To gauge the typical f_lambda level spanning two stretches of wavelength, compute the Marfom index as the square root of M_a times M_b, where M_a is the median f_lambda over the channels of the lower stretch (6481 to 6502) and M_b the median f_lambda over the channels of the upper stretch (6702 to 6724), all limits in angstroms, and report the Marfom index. 0.554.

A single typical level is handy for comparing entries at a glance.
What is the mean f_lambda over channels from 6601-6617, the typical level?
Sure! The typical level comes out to 0.577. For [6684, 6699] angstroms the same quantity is 0.544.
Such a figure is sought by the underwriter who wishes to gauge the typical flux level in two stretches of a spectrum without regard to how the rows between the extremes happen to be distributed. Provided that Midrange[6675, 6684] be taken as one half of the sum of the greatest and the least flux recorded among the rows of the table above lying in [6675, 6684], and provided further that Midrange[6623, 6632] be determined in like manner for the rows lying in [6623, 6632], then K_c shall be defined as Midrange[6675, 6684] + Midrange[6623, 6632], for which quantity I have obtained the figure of 1.12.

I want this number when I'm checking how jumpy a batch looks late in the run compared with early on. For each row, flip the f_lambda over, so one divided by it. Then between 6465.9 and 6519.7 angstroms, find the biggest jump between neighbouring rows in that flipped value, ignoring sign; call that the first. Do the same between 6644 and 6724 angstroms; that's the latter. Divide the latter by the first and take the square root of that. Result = 1.5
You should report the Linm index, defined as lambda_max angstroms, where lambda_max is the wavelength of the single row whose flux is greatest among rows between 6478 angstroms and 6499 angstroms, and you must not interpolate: 6479.32 angstroms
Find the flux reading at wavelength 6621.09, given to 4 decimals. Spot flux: 0.5749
